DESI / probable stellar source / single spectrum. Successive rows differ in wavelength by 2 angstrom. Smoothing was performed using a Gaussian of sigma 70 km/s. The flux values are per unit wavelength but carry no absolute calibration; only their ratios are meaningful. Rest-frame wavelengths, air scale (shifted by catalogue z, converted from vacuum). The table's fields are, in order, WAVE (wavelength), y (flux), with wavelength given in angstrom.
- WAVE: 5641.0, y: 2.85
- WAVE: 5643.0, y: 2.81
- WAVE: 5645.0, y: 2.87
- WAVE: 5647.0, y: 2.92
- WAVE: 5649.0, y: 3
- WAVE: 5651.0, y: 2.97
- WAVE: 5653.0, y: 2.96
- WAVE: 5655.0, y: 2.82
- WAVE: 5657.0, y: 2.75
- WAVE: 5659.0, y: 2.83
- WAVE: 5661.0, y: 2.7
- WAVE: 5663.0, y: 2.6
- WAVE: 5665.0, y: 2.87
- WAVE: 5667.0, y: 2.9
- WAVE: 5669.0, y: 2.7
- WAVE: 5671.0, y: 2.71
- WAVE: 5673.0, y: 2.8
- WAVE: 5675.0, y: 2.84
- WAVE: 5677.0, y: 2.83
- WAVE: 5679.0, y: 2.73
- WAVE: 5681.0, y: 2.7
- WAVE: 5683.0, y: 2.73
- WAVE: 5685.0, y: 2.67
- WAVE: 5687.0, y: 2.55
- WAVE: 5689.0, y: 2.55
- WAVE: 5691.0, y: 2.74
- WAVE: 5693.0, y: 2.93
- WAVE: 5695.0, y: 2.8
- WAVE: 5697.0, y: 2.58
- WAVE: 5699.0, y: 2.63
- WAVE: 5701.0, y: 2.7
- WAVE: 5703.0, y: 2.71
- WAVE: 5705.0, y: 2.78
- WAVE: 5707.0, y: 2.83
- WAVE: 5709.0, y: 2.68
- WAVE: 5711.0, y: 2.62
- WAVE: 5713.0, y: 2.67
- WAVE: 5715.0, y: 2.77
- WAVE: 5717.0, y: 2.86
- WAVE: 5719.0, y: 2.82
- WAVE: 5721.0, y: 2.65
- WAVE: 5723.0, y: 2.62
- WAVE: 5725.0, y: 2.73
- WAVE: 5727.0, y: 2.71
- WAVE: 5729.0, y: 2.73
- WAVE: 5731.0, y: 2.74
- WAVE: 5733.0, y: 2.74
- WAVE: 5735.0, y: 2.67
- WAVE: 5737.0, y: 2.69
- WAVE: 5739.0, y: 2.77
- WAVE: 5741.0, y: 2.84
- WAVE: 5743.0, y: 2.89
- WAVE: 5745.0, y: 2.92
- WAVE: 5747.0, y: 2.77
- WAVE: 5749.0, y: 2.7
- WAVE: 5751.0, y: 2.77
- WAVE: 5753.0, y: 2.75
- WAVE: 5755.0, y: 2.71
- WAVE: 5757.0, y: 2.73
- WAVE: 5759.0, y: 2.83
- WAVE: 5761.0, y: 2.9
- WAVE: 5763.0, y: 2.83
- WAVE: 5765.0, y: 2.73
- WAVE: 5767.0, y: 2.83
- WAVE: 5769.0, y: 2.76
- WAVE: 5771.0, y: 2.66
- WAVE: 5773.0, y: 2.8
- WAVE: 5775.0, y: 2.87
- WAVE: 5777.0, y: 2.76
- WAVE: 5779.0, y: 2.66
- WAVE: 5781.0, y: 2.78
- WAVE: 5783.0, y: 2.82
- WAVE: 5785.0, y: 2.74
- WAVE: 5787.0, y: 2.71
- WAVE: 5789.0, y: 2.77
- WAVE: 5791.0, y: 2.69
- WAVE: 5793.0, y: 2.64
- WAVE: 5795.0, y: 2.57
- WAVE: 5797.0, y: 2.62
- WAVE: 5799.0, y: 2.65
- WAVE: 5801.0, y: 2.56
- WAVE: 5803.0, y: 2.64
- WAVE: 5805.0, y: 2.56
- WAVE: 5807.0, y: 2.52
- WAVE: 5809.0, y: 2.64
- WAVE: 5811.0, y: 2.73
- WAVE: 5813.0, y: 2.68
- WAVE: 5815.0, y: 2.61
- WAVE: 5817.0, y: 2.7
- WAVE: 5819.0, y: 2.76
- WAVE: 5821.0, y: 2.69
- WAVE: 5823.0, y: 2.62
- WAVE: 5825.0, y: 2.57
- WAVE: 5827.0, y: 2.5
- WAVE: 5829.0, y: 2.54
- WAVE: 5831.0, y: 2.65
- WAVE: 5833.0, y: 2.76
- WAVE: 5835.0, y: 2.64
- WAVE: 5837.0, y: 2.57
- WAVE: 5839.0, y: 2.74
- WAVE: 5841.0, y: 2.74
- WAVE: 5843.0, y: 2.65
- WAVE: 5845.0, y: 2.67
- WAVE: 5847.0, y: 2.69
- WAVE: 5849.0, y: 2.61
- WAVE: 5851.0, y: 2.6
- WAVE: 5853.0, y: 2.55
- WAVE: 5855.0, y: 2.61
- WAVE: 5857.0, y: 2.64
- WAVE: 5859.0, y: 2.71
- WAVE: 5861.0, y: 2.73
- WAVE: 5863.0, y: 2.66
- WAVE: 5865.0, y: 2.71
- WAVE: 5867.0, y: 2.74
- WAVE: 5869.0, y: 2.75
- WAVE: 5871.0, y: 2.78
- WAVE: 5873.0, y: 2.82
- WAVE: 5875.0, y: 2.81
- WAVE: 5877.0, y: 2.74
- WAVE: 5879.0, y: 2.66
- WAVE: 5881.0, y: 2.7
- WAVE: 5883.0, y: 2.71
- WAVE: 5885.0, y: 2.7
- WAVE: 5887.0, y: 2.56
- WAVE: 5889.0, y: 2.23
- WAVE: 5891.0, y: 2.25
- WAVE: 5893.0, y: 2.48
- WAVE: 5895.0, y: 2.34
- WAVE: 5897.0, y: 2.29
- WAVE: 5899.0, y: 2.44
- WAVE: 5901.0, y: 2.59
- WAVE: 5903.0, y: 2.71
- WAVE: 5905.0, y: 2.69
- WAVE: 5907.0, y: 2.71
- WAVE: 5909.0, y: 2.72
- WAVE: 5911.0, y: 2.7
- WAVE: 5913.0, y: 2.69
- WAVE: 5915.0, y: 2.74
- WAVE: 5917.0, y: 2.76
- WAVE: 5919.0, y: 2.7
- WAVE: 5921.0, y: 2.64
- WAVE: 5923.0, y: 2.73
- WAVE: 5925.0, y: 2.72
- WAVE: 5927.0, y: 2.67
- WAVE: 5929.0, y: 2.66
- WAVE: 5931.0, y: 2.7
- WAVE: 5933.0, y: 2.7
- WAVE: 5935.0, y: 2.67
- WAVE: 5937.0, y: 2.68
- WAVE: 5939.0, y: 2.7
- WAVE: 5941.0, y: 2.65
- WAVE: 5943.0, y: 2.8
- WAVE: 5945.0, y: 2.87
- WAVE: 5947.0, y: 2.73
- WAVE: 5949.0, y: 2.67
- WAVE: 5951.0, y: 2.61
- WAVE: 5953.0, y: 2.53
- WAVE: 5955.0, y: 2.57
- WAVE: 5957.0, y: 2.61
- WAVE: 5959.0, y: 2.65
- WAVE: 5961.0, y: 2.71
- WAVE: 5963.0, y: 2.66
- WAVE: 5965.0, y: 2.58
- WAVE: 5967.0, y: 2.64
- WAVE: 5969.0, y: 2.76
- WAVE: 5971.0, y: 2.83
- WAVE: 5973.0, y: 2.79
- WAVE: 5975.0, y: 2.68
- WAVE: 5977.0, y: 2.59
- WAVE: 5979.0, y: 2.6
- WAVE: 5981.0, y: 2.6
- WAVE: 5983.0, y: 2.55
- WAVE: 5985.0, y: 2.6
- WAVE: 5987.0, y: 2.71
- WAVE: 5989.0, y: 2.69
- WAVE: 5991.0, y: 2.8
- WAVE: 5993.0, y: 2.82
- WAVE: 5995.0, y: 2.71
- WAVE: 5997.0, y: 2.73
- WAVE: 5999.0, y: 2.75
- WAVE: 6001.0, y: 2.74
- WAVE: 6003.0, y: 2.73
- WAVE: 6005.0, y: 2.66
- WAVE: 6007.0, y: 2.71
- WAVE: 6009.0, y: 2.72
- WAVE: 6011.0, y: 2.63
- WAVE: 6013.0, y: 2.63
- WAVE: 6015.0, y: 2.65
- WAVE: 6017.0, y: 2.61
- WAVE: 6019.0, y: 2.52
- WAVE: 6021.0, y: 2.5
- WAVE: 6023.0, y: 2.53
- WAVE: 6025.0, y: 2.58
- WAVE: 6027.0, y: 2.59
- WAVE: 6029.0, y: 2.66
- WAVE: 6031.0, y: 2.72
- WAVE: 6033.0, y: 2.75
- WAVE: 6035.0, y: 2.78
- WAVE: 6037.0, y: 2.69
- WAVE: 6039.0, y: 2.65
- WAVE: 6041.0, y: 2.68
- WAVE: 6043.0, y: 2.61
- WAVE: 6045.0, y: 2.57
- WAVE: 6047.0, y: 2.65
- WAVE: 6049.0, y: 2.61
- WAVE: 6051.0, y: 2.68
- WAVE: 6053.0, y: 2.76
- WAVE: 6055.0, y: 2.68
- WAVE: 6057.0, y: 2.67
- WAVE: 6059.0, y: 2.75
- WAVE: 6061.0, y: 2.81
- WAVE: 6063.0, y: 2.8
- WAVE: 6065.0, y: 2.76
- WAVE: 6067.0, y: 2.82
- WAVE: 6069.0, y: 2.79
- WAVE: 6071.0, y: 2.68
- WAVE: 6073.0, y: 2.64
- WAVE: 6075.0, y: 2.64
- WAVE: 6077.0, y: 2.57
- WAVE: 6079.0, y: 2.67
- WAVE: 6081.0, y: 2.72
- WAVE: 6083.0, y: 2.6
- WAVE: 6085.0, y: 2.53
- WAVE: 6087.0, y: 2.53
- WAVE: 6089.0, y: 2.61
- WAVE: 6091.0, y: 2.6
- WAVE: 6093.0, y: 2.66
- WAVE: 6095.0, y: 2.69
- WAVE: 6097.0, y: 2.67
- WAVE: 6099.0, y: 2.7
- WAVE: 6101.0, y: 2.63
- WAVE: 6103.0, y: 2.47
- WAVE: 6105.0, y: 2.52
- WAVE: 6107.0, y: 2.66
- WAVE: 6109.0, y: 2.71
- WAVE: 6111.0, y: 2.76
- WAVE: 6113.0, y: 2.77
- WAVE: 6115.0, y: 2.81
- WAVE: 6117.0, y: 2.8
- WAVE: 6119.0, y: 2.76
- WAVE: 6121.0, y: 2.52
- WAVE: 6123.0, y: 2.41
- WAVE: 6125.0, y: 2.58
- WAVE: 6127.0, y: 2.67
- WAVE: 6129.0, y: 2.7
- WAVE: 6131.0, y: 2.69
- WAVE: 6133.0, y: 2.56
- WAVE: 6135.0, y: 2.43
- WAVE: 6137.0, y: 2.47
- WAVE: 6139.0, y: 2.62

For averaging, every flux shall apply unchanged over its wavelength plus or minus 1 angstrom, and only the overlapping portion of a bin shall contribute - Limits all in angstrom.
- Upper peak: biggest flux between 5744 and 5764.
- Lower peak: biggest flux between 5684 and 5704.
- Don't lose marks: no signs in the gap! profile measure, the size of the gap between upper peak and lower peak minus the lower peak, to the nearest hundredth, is -2.92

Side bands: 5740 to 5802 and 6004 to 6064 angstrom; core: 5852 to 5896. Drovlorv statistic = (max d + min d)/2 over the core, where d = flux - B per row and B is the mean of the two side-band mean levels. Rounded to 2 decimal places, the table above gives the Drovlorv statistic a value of -0.18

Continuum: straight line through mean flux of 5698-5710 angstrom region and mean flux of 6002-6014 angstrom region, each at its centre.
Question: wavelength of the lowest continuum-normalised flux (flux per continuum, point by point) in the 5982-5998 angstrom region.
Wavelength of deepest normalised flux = 5983.0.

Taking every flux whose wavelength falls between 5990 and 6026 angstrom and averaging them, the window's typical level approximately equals 2.67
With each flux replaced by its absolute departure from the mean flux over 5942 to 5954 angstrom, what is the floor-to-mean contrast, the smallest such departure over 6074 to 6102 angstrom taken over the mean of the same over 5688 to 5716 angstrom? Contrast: 0.021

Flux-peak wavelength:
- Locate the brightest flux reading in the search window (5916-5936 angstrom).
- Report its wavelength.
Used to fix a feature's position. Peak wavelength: 5917.0 angstrom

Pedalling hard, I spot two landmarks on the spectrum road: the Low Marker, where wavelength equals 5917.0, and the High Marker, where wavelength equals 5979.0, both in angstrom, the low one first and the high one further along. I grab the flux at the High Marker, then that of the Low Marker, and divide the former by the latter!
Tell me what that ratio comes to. 0.94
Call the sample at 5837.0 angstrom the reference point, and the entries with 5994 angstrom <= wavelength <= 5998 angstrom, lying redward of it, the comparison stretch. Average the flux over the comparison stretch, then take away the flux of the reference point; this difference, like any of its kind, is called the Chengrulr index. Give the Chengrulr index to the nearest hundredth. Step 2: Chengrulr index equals 0.15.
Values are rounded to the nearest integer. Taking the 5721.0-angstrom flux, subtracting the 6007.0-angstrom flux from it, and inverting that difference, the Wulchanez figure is -17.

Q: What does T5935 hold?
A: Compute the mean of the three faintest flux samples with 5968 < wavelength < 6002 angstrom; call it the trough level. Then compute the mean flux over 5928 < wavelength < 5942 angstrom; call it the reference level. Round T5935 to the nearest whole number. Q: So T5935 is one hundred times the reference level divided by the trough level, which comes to 104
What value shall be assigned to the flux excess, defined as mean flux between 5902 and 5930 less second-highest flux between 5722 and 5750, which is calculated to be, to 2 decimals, -0.19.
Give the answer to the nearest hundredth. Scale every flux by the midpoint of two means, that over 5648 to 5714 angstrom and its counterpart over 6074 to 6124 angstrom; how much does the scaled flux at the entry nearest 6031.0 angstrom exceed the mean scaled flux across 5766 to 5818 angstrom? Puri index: 0.01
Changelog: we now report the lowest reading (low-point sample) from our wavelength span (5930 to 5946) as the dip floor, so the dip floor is 2.65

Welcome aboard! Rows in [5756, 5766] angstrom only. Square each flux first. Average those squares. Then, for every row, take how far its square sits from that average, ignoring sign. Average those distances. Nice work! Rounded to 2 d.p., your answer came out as 0.33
